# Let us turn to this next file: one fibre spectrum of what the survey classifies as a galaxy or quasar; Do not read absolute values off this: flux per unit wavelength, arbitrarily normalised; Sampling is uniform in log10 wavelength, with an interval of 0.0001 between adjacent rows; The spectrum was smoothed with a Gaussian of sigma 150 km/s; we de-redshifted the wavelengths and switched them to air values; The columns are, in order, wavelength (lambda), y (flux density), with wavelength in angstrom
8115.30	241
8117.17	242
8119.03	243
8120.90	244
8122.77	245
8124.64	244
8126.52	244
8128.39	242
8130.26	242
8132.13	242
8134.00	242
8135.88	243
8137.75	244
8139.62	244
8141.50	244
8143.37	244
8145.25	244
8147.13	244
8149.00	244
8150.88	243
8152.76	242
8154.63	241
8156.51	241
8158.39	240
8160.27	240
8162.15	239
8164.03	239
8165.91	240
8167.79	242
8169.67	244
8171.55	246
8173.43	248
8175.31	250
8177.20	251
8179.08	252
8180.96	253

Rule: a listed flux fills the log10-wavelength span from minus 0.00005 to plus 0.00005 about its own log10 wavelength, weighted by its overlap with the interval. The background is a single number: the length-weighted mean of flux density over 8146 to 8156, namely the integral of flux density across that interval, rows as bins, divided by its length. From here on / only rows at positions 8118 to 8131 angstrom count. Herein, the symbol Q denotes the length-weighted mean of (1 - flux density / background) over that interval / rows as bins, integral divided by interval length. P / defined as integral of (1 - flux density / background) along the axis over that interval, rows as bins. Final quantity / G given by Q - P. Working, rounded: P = -0.04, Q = -0.0028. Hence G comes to 0.03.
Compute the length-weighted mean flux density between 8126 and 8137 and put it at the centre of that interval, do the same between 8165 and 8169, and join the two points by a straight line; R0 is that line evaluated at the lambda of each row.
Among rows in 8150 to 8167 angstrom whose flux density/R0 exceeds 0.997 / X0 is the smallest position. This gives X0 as 8150.88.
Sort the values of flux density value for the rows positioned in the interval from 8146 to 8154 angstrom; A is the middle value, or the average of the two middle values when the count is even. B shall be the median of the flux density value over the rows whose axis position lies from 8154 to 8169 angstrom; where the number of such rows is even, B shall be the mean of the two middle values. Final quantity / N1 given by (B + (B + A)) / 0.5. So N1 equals 1447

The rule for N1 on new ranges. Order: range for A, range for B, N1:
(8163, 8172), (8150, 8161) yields 1448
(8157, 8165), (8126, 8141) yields 1449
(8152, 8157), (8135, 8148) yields 1458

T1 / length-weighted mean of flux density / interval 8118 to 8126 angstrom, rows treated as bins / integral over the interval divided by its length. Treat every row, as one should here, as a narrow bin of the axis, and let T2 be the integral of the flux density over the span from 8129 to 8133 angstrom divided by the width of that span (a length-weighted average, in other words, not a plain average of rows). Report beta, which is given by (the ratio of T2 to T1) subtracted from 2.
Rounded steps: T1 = 244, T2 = 242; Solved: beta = 1.01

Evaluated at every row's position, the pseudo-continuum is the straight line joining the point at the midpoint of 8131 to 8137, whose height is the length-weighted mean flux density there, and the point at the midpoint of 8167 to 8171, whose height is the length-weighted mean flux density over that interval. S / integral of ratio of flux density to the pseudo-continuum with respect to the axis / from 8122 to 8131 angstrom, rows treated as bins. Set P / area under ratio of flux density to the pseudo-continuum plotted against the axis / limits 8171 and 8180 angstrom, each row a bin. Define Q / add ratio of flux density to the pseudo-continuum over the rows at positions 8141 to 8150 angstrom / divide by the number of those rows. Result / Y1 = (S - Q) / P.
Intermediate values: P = 9.2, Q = 1.01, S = 9.04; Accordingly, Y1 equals 0.87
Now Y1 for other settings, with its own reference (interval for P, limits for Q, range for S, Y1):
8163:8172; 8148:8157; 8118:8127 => 0.90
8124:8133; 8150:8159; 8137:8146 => 0.89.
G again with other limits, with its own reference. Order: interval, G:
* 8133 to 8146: 0.04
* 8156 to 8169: -0.13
